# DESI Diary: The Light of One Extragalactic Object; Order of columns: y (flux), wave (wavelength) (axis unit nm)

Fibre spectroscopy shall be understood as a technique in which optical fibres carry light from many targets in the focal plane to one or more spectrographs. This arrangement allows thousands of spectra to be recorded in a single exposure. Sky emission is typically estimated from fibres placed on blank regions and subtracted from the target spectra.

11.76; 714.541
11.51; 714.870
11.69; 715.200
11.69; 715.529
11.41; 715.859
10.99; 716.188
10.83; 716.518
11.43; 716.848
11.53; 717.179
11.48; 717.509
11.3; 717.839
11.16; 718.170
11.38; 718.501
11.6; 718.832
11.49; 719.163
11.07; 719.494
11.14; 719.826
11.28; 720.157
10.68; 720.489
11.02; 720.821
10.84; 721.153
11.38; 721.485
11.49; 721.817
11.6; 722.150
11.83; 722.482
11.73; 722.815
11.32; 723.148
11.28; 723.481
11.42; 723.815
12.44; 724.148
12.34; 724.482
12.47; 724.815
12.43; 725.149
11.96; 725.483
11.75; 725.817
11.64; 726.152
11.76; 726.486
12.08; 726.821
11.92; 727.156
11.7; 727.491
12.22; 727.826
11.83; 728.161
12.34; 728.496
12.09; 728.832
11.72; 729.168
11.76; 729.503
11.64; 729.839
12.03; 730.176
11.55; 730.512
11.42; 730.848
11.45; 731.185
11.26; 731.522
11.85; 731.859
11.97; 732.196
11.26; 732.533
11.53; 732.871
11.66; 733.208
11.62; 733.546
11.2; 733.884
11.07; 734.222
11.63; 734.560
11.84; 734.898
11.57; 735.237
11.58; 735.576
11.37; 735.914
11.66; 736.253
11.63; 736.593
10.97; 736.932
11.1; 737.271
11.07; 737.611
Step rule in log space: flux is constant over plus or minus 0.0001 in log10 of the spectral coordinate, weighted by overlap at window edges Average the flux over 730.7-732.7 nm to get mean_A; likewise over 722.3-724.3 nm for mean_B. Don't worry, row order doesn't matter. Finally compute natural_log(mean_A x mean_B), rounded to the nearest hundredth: 4.90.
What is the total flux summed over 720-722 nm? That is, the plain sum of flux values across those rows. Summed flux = 67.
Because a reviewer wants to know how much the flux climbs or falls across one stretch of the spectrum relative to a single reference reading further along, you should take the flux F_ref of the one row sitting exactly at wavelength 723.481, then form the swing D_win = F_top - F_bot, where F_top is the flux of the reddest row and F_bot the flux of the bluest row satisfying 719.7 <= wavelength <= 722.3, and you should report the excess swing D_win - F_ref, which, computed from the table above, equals -10.8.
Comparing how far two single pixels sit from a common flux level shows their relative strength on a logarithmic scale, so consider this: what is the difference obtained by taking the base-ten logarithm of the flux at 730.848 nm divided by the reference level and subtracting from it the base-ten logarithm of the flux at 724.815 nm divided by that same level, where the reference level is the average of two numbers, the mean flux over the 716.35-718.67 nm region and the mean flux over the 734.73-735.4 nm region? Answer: -0.038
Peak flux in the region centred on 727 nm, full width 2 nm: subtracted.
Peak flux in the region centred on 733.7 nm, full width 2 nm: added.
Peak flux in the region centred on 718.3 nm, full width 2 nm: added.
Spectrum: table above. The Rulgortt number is 11.0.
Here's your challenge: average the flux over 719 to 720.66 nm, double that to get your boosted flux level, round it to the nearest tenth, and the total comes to 22.3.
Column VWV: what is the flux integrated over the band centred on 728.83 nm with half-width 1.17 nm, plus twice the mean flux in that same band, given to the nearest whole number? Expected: 52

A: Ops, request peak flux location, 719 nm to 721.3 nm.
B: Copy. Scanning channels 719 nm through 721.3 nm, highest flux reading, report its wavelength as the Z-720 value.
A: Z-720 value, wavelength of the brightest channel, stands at 719.163 nm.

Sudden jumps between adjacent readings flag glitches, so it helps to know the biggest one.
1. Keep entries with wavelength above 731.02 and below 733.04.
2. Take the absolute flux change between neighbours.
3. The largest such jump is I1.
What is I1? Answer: 0.71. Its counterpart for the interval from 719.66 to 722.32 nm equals 0.60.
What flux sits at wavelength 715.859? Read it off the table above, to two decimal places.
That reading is 11.41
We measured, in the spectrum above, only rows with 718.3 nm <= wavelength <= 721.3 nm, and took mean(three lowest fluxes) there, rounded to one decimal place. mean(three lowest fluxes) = 10.8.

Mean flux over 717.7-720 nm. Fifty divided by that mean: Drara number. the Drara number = 4.42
